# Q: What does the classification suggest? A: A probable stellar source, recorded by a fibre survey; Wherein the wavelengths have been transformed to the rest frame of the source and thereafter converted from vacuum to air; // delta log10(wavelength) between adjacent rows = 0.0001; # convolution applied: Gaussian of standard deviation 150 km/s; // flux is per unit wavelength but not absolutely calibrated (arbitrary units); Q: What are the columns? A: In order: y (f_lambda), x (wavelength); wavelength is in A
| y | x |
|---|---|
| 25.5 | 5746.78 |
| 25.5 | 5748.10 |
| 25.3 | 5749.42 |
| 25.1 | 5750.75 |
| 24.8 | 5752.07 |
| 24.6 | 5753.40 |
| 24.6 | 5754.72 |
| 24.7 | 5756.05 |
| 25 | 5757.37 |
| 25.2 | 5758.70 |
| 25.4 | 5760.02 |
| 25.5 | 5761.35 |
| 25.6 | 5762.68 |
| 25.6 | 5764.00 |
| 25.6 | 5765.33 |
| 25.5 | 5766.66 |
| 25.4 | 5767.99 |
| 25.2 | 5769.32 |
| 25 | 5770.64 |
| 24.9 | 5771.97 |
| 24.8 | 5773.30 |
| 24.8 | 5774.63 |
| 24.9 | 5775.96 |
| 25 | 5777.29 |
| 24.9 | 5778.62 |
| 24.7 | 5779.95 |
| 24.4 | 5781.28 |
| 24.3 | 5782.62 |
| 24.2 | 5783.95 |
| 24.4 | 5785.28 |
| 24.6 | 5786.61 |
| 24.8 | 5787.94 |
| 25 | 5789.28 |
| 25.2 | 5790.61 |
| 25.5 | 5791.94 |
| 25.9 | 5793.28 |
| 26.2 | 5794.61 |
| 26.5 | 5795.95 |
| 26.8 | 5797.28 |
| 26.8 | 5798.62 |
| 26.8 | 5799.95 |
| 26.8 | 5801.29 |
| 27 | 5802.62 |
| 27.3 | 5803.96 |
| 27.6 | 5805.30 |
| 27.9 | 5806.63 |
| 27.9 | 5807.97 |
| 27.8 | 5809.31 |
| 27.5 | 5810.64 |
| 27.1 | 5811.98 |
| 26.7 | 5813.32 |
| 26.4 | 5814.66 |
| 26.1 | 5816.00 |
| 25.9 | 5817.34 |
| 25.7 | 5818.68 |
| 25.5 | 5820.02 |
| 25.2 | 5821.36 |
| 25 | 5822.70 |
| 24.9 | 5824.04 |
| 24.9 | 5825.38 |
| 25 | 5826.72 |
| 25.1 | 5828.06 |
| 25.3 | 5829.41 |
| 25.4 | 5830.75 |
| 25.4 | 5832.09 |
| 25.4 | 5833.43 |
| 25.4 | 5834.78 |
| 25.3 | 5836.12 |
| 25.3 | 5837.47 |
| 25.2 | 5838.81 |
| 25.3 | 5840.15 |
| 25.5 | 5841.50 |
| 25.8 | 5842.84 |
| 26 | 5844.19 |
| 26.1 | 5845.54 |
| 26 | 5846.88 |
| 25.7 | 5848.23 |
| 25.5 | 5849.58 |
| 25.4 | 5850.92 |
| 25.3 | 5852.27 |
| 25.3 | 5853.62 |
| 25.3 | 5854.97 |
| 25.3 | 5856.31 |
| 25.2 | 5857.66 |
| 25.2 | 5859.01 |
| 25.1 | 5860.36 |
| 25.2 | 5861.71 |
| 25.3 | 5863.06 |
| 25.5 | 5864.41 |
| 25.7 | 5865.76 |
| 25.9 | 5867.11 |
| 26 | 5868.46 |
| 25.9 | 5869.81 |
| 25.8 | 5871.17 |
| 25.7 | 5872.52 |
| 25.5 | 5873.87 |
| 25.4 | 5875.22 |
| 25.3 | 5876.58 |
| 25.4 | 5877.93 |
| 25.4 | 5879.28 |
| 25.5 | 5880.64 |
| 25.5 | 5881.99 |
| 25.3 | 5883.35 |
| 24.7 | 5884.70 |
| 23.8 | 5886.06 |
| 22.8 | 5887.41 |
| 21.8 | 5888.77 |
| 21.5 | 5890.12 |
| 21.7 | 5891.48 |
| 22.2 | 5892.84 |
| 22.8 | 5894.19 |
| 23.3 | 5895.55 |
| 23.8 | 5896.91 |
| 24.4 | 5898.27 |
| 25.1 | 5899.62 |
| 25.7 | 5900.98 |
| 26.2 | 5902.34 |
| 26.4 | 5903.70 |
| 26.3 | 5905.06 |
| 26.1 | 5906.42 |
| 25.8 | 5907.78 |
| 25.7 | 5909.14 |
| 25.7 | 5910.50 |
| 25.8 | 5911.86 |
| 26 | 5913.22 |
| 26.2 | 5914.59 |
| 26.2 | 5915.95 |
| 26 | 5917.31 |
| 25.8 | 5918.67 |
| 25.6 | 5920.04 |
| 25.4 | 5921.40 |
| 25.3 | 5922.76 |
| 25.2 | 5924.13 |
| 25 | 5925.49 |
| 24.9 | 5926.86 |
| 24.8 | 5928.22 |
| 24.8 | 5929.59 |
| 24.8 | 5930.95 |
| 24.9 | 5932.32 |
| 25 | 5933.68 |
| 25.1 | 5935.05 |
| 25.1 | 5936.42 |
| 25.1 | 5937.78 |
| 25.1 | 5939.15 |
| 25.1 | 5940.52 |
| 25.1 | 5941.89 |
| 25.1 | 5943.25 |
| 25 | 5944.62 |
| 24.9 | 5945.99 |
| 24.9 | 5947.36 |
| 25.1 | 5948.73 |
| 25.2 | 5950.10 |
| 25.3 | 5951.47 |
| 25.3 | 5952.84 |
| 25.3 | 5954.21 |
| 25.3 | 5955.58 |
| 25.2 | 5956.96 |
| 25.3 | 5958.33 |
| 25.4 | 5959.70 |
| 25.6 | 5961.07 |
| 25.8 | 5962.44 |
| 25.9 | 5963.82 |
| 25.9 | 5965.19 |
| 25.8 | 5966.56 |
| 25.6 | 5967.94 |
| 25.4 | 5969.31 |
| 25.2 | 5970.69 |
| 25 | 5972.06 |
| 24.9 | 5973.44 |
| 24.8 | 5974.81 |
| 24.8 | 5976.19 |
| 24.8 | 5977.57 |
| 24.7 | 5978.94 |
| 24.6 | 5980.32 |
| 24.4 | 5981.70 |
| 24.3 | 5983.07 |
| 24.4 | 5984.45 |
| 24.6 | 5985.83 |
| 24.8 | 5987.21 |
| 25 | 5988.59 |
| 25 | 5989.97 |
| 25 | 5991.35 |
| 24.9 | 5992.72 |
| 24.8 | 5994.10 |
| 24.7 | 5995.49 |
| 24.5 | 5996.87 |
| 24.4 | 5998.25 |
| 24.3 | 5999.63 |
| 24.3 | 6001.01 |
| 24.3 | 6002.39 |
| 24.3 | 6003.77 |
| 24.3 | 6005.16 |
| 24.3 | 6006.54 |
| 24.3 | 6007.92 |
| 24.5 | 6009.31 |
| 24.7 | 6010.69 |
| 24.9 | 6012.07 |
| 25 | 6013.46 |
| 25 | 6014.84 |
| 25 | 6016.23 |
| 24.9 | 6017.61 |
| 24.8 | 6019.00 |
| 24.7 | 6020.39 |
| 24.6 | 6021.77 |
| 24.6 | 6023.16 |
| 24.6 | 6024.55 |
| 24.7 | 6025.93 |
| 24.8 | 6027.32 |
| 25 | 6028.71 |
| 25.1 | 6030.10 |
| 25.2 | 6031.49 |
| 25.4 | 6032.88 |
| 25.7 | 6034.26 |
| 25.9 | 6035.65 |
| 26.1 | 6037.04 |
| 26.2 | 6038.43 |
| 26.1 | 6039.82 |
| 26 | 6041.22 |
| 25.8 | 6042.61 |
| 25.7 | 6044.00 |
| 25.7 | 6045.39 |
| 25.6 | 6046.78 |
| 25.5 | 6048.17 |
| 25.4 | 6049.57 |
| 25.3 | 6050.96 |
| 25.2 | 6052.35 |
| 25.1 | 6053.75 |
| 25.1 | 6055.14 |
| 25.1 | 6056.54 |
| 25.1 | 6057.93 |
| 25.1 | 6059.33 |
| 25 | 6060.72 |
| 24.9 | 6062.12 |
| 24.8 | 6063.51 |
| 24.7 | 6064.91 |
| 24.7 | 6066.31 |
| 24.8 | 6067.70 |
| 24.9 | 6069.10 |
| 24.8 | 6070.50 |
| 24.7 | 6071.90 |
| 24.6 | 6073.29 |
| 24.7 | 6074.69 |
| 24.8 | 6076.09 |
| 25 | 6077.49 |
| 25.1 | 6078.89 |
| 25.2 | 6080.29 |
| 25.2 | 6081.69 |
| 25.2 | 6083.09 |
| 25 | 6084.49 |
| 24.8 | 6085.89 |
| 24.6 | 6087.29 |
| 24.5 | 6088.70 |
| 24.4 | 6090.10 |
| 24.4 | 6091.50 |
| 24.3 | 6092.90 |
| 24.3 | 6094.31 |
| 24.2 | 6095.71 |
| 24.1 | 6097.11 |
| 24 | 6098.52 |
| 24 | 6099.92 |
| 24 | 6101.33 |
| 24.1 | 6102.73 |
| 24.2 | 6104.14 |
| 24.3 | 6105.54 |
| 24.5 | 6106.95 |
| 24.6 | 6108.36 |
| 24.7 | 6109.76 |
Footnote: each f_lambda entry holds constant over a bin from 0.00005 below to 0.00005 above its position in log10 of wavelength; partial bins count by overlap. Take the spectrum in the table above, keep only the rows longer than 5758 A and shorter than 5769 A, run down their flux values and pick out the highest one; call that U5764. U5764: 25.6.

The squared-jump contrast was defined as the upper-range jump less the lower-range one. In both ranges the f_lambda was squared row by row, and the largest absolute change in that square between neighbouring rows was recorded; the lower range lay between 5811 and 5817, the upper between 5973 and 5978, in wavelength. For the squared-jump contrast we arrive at -17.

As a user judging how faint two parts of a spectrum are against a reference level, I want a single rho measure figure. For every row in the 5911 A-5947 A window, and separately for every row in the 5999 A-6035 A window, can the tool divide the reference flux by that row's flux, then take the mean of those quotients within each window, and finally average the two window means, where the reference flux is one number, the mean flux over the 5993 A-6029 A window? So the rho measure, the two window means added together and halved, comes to 0.985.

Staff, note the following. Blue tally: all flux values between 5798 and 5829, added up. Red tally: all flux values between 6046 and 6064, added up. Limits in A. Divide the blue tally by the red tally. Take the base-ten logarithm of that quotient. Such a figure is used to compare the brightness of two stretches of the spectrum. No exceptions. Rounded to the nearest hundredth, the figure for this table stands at 0.27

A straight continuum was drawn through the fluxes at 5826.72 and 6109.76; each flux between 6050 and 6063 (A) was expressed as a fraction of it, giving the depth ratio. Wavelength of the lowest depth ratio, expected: 6062.12 A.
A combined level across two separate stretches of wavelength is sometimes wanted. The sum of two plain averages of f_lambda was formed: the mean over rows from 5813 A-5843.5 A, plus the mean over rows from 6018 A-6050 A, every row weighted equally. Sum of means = 50.8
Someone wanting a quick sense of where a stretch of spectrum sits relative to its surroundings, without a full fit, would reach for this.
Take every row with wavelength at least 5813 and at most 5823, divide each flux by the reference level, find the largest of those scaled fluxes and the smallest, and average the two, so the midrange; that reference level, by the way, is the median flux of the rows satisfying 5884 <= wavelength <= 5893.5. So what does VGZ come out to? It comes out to 1.16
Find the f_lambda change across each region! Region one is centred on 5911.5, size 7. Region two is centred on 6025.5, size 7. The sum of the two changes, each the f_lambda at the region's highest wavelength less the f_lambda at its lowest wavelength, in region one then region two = 0.90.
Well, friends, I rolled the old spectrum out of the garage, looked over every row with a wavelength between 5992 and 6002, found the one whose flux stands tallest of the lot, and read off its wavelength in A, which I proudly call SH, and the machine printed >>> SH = 5992.72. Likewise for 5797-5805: 5803.96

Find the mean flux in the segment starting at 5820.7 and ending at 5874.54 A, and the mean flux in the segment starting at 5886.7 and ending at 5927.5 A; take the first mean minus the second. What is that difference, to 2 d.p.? 0.61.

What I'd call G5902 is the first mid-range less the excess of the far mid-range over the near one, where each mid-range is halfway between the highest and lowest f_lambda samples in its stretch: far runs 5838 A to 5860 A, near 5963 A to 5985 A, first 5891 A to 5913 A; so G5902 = 23.5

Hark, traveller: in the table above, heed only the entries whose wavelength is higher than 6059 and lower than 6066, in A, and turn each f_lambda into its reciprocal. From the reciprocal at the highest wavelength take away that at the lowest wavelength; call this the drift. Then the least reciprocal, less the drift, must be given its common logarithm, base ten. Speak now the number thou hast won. -1.407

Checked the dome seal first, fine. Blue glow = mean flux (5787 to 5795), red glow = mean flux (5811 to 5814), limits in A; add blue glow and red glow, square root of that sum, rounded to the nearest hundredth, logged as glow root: 7.23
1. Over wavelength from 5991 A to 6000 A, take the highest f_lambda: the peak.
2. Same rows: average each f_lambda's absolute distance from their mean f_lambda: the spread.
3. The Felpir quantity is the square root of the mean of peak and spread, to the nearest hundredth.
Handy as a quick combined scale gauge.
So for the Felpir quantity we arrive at 3.55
